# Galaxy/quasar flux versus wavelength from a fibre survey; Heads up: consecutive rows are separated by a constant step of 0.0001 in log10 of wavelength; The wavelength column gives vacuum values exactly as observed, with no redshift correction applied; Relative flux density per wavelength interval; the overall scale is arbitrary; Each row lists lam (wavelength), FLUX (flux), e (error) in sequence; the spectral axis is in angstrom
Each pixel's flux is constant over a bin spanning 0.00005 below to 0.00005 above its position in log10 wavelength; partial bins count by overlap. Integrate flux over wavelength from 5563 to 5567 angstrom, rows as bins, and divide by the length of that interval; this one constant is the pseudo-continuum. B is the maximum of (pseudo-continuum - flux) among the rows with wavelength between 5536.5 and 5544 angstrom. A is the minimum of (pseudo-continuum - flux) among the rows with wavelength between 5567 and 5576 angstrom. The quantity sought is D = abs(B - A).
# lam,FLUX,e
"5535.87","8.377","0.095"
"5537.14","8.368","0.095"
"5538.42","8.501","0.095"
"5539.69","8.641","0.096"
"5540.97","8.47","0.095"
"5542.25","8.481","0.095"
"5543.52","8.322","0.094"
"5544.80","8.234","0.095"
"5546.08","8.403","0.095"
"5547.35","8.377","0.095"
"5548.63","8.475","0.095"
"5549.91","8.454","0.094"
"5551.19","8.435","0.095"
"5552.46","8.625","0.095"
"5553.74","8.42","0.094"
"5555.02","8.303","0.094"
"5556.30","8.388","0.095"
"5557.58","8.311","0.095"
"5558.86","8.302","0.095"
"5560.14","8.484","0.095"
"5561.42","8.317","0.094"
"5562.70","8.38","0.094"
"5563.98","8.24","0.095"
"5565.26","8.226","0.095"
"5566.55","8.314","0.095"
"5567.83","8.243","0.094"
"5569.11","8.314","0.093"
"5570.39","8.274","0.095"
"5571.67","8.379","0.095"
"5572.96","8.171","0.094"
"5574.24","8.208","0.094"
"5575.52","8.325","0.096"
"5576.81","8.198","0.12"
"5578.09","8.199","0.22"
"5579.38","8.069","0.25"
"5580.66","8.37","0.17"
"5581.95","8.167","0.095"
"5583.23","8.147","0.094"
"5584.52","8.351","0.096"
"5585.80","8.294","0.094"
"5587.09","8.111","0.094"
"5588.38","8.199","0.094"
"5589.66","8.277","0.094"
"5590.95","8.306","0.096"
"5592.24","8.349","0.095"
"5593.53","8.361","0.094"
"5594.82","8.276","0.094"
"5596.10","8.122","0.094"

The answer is 0.06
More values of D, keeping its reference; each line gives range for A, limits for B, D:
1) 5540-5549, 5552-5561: 0.18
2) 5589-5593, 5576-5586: 0.28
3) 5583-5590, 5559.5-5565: 0.11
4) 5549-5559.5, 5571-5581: 0.56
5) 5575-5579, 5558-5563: 0.02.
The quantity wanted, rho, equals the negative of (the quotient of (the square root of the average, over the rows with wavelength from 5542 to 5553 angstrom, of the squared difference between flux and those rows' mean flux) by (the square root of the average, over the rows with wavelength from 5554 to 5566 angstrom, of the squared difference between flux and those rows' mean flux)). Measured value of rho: -1.4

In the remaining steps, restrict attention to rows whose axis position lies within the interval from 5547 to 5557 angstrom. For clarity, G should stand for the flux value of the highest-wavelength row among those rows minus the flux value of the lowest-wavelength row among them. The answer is 0.011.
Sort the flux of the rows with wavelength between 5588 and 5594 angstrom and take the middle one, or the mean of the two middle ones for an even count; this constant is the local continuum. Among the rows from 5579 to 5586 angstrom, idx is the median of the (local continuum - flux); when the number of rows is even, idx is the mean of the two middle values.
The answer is 0.08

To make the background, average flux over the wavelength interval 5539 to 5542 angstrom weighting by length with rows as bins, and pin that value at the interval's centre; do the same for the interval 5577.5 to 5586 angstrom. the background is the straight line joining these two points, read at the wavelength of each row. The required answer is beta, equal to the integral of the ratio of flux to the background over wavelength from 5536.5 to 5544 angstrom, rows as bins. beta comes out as 7.44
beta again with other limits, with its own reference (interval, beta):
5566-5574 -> 7.97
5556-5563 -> 6.97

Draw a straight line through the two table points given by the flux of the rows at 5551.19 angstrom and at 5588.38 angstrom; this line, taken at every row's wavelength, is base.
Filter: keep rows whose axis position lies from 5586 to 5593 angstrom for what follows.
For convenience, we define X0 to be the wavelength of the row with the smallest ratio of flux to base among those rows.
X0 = 5587.09 angstrom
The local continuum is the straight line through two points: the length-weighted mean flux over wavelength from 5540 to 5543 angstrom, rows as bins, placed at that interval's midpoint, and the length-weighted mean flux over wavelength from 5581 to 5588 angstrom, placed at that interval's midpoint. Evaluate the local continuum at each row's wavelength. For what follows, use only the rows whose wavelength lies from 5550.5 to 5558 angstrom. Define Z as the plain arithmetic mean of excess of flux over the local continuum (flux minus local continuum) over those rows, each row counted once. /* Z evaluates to 0.012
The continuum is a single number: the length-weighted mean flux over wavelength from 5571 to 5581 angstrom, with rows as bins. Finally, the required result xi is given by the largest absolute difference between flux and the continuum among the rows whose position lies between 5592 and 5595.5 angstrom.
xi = 0.12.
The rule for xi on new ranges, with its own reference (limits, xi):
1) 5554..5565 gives 0.25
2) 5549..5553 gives 0.39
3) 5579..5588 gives 0.17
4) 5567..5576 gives 0.14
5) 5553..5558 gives 0.18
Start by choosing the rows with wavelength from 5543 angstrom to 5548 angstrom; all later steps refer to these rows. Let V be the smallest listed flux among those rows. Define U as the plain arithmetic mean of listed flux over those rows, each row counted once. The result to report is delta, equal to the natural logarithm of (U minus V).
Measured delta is -2.3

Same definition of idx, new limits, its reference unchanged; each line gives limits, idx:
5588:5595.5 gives 0.01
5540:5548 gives -0.08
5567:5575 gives 0.05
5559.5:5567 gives -0.01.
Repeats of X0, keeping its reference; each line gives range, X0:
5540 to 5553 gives 5544.80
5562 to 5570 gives 5565.26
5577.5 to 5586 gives 5579.38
